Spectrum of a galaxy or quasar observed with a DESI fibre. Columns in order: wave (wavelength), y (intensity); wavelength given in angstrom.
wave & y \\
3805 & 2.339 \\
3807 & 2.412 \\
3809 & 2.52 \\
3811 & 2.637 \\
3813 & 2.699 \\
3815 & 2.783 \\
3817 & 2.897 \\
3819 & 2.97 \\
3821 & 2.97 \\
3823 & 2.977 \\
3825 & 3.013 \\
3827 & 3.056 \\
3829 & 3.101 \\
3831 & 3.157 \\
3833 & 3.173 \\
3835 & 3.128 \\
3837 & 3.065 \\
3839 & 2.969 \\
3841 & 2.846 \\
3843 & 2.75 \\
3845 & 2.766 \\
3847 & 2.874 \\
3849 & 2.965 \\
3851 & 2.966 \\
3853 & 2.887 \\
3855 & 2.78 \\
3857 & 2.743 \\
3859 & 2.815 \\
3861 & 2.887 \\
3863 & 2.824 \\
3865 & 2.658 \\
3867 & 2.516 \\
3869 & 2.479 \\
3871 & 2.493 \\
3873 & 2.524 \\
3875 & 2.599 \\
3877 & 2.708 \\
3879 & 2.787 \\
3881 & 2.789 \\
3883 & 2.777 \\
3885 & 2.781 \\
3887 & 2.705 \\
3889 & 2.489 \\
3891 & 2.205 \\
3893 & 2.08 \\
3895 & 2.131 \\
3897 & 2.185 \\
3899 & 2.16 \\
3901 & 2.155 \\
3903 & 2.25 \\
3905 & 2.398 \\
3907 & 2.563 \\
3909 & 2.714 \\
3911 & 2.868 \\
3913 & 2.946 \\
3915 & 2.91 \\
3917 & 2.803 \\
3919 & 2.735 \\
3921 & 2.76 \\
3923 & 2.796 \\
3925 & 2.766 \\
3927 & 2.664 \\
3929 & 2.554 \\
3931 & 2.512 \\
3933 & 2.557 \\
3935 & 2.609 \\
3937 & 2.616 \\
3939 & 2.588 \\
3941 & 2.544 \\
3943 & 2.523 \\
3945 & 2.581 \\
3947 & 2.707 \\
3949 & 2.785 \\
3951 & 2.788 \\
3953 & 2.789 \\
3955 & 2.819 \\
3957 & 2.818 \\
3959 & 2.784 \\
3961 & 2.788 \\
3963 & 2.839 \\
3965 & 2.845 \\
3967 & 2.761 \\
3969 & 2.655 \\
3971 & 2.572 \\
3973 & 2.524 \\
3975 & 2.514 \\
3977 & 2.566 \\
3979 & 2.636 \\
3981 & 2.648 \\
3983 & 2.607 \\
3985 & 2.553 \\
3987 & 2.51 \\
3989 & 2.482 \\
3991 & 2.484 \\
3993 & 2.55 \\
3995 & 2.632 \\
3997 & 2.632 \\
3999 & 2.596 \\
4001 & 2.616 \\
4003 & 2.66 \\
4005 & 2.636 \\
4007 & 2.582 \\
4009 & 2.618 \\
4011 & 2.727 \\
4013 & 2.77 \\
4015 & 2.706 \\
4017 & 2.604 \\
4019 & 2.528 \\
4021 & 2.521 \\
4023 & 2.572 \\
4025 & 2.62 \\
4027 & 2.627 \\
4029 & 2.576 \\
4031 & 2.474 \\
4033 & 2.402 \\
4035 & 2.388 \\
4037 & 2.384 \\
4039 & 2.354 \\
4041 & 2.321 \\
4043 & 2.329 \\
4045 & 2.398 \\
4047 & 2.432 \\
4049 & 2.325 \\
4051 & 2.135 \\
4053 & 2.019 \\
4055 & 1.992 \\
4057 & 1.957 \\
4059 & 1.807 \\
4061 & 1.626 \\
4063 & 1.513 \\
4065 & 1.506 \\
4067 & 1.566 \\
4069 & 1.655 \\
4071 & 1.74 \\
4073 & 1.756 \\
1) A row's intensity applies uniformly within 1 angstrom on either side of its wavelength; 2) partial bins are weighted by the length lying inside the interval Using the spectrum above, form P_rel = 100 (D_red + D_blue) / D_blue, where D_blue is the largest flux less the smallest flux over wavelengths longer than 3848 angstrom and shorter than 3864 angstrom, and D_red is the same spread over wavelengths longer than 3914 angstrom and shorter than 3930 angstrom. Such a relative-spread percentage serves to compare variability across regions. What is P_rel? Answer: 260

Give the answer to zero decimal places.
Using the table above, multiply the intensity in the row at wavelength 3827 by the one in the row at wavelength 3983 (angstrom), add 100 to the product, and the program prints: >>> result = 108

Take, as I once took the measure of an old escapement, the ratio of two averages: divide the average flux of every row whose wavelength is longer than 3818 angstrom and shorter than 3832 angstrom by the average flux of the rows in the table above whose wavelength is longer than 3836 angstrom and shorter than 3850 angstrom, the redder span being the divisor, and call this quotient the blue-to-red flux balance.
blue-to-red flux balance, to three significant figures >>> 1.05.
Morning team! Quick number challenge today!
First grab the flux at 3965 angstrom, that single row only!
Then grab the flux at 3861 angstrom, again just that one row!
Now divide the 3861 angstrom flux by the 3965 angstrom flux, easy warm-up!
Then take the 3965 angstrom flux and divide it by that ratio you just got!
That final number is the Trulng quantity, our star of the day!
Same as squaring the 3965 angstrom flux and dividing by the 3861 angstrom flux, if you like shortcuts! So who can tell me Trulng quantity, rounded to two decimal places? 2.80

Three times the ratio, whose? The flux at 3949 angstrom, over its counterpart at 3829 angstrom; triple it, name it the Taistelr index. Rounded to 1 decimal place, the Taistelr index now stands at 2.7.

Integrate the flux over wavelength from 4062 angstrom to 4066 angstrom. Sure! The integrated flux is 6.0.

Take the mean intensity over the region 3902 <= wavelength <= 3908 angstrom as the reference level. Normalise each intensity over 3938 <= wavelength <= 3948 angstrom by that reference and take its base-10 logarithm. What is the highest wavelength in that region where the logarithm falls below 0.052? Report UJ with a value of 3947 angstrom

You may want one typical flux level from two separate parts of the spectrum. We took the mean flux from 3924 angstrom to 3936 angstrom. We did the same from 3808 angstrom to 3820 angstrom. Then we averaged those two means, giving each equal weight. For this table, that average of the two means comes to 2.68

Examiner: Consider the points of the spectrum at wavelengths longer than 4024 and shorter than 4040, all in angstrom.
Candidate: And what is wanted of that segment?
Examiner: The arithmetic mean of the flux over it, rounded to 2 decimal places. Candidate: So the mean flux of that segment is 2.48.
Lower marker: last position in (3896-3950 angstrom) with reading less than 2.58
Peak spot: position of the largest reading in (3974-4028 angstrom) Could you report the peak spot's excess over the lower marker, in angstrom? 70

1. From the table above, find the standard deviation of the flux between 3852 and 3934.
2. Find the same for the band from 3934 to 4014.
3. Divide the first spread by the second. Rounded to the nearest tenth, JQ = 2.3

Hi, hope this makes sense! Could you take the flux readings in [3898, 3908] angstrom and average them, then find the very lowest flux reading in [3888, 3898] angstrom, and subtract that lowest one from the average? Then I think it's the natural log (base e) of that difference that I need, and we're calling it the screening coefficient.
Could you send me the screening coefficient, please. -1.5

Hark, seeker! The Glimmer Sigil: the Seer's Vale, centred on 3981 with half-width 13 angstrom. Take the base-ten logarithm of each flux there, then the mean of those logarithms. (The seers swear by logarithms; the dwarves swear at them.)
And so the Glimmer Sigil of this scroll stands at 0.408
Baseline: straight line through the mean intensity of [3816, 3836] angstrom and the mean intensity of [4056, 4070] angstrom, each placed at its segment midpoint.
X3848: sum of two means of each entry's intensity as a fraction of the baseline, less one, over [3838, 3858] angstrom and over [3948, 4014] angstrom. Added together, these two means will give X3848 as 0.22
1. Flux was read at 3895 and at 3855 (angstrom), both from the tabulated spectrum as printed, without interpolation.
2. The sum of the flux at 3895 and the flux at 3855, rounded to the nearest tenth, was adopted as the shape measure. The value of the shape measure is 4.9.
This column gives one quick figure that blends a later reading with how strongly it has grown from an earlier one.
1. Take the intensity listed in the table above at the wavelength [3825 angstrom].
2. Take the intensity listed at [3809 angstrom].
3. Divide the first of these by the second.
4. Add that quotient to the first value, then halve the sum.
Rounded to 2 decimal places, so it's 2.10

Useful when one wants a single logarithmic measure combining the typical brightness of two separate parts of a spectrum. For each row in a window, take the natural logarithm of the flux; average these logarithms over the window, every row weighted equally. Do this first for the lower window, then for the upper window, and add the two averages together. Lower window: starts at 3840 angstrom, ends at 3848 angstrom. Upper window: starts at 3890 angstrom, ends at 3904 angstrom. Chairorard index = 1.81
